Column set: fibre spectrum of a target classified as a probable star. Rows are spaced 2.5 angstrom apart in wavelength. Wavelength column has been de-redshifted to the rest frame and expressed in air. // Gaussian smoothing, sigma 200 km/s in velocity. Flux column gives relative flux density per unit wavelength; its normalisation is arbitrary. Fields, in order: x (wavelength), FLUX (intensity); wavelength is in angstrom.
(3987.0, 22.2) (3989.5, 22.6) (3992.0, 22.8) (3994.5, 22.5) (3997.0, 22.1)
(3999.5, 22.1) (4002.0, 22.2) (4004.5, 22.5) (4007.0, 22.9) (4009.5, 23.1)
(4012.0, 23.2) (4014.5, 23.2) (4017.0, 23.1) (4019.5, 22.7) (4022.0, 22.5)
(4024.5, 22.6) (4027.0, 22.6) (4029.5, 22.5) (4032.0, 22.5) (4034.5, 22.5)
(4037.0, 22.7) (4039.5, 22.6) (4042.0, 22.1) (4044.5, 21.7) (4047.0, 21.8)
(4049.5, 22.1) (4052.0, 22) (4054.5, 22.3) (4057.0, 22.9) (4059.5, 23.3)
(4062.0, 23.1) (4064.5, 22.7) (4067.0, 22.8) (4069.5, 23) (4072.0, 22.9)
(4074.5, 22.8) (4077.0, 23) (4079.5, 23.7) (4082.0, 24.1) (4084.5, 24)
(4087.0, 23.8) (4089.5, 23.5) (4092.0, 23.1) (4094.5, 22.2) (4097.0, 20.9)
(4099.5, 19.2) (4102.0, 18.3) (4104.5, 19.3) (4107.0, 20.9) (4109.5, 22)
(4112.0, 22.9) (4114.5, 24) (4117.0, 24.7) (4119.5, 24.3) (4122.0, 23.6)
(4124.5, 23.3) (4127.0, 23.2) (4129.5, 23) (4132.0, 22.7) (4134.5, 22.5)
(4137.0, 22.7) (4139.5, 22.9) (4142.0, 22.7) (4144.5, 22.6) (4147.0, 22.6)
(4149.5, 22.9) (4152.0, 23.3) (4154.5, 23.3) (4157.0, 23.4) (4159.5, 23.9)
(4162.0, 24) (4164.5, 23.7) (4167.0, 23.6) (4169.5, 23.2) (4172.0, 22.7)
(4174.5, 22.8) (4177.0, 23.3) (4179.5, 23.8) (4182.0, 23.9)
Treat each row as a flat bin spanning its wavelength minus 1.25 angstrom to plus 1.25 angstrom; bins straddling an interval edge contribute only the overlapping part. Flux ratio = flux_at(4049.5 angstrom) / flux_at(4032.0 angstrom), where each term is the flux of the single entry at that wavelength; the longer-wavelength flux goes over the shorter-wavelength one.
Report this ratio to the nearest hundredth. 0.98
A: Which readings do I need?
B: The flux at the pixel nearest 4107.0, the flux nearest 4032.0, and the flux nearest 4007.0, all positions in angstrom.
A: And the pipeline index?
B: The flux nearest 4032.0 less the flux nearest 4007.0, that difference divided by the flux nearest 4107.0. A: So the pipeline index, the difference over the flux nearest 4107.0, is -0.019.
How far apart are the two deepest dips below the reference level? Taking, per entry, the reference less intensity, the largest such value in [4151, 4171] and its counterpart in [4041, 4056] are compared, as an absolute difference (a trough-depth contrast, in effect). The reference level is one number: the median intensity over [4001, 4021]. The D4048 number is 1.5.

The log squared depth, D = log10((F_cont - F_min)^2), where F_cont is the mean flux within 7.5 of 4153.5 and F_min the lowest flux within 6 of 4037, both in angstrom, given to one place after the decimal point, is 0.1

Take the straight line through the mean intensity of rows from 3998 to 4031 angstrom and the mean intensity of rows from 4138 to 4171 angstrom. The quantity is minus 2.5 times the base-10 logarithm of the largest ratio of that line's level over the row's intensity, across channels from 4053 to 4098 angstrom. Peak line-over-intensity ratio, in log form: -0.10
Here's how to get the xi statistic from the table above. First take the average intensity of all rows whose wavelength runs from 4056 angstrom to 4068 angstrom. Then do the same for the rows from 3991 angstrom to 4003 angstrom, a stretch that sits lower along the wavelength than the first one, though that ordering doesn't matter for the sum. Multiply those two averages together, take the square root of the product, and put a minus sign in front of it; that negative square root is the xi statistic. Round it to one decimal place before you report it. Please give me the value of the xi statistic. -22.6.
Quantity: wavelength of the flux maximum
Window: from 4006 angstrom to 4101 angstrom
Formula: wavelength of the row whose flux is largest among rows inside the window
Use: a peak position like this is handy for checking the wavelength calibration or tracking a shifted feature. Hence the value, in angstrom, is 4082.0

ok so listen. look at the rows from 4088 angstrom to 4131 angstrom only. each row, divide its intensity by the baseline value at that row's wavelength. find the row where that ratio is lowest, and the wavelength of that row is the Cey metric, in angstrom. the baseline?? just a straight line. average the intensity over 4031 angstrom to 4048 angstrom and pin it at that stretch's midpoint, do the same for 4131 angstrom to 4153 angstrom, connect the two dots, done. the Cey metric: 4102.0 angstrom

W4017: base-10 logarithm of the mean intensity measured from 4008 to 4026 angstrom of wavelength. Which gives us 1.36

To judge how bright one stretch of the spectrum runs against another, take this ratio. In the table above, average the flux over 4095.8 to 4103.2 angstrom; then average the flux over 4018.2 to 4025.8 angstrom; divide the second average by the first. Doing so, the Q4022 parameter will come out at 1.16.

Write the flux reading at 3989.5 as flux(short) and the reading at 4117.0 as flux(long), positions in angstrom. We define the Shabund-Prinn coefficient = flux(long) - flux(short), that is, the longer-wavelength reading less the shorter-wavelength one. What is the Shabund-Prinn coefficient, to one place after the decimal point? 2.1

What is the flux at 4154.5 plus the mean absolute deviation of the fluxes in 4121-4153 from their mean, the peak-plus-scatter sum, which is 23.6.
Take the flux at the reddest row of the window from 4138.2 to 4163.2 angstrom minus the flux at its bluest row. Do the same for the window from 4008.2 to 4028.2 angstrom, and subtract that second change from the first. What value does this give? 2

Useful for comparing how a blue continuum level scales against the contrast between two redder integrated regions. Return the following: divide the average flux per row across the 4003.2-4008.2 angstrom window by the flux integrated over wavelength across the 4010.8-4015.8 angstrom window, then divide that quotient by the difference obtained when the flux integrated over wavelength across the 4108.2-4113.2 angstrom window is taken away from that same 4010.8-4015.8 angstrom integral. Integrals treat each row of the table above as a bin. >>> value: 0.05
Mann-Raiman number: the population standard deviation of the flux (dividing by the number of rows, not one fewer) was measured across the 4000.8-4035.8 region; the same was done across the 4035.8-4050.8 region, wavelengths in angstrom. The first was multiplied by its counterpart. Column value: 0.1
